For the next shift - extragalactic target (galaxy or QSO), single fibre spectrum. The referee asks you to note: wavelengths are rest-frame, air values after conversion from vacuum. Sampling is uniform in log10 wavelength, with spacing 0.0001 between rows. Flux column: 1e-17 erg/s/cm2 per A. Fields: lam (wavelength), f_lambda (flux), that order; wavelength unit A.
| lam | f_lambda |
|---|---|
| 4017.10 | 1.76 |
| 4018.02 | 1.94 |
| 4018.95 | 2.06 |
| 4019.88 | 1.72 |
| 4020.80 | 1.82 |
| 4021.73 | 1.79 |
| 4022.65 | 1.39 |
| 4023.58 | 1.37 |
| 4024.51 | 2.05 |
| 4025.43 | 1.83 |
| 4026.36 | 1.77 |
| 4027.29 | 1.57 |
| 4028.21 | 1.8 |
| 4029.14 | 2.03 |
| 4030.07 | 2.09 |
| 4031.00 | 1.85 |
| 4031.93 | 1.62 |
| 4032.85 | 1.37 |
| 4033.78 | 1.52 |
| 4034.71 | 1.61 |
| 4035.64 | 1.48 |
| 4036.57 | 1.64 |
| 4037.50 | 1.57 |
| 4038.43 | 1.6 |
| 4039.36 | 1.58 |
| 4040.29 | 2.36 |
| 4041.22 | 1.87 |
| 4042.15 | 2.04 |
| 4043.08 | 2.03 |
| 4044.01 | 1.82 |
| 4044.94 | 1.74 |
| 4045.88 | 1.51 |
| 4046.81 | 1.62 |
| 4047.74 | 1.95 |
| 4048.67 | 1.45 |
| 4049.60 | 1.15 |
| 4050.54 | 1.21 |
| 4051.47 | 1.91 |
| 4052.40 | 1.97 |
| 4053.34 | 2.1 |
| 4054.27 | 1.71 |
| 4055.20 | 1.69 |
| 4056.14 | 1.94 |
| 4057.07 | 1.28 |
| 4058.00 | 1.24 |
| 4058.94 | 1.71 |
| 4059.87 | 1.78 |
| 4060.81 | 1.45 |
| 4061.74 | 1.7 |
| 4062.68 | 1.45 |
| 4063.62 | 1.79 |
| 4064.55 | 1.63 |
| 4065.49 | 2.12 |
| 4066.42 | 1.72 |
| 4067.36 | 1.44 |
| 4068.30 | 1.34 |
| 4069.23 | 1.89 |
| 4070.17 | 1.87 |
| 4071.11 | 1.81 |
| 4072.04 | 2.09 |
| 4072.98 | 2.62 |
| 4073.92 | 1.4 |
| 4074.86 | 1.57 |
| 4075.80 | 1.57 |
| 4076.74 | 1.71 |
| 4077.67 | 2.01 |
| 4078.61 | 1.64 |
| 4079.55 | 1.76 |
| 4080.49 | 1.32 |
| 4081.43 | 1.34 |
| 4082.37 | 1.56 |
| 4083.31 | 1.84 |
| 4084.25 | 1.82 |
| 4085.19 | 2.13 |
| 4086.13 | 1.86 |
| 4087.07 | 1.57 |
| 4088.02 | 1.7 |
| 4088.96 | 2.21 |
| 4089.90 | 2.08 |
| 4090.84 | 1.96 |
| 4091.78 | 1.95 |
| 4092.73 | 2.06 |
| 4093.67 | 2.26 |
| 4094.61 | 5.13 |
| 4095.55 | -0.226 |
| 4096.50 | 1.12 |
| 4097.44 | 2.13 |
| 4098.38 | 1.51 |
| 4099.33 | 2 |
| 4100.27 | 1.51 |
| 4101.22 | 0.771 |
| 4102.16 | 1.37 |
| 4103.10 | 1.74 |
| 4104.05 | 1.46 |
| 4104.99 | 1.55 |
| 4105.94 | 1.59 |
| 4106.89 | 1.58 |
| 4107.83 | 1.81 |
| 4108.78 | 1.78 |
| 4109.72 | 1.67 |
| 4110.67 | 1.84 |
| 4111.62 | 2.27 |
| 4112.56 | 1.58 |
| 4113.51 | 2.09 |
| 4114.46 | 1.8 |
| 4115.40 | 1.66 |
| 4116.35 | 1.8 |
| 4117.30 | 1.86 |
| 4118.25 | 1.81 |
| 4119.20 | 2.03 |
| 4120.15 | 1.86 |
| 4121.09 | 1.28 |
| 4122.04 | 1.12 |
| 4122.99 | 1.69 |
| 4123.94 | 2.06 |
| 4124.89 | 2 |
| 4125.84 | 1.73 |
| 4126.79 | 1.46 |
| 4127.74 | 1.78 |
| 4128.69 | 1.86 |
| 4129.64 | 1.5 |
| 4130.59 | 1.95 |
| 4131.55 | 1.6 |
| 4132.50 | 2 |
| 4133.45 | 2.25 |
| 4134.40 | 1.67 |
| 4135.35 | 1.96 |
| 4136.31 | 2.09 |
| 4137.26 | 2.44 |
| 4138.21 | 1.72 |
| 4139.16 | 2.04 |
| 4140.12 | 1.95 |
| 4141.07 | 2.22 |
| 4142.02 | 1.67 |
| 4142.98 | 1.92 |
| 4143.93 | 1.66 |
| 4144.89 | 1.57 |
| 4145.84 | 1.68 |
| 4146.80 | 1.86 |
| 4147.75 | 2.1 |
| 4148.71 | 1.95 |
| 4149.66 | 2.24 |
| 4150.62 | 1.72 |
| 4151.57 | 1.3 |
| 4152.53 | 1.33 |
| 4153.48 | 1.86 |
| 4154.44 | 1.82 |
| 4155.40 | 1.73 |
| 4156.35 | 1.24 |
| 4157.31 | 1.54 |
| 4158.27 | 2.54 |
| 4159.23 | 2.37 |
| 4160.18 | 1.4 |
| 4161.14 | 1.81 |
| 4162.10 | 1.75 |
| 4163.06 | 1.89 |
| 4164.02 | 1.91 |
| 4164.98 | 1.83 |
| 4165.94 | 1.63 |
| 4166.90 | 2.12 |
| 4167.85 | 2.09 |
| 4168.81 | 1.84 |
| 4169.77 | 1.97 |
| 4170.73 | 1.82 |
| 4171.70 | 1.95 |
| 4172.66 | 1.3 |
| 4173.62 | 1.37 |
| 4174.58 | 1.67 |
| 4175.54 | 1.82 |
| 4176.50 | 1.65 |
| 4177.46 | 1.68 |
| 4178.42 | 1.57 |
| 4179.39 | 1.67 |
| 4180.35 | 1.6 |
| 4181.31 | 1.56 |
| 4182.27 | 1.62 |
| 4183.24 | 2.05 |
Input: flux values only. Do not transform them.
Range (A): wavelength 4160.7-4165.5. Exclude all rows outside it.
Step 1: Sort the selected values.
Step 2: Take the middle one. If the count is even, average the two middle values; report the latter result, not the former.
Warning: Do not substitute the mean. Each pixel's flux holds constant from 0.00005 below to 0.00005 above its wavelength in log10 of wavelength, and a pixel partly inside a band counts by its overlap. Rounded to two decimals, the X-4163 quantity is 1.83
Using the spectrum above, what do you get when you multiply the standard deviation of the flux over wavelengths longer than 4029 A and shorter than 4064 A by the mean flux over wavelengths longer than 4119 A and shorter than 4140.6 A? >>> 0.50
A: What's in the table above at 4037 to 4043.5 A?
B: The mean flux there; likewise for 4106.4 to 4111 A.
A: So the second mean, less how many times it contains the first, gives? 0.80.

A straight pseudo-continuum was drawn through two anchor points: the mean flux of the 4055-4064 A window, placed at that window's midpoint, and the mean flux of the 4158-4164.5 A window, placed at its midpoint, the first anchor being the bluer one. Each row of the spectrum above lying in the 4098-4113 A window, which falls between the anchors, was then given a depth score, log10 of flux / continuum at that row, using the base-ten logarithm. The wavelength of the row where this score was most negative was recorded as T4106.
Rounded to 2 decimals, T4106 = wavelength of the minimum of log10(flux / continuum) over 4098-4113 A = 4101.22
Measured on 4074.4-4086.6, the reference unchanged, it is 4080.49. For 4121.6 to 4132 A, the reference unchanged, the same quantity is 4122.04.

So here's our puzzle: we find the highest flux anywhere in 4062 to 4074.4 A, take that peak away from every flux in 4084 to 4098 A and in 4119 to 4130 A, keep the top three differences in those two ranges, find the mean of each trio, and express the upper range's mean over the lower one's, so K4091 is -1.0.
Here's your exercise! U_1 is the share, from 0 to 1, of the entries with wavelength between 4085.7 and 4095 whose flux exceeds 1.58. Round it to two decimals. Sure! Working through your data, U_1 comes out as 0.90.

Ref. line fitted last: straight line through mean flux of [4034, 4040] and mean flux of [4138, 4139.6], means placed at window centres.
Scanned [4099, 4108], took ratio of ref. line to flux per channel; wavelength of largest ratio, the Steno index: 4101.22 A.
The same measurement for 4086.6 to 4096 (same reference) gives 4087.07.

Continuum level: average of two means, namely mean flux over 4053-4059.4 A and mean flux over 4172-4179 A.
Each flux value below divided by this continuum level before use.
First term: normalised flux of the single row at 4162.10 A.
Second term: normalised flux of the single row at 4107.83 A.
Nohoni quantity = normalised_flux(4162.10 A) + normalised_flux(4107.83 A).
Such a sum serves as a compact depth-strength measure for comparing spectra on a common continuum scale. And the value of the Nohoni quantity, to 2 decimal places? 2.19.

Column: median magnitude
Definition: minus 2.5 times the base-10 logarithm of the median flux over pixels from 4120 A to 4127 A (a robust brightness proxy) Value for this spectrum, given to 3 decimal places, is -0.582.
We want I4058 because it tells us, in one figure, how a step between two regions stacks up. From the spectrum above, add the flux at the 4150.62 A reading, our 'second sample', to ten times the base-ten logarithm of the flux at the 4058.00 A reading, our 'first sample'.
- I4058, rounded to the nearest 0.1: 2.7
